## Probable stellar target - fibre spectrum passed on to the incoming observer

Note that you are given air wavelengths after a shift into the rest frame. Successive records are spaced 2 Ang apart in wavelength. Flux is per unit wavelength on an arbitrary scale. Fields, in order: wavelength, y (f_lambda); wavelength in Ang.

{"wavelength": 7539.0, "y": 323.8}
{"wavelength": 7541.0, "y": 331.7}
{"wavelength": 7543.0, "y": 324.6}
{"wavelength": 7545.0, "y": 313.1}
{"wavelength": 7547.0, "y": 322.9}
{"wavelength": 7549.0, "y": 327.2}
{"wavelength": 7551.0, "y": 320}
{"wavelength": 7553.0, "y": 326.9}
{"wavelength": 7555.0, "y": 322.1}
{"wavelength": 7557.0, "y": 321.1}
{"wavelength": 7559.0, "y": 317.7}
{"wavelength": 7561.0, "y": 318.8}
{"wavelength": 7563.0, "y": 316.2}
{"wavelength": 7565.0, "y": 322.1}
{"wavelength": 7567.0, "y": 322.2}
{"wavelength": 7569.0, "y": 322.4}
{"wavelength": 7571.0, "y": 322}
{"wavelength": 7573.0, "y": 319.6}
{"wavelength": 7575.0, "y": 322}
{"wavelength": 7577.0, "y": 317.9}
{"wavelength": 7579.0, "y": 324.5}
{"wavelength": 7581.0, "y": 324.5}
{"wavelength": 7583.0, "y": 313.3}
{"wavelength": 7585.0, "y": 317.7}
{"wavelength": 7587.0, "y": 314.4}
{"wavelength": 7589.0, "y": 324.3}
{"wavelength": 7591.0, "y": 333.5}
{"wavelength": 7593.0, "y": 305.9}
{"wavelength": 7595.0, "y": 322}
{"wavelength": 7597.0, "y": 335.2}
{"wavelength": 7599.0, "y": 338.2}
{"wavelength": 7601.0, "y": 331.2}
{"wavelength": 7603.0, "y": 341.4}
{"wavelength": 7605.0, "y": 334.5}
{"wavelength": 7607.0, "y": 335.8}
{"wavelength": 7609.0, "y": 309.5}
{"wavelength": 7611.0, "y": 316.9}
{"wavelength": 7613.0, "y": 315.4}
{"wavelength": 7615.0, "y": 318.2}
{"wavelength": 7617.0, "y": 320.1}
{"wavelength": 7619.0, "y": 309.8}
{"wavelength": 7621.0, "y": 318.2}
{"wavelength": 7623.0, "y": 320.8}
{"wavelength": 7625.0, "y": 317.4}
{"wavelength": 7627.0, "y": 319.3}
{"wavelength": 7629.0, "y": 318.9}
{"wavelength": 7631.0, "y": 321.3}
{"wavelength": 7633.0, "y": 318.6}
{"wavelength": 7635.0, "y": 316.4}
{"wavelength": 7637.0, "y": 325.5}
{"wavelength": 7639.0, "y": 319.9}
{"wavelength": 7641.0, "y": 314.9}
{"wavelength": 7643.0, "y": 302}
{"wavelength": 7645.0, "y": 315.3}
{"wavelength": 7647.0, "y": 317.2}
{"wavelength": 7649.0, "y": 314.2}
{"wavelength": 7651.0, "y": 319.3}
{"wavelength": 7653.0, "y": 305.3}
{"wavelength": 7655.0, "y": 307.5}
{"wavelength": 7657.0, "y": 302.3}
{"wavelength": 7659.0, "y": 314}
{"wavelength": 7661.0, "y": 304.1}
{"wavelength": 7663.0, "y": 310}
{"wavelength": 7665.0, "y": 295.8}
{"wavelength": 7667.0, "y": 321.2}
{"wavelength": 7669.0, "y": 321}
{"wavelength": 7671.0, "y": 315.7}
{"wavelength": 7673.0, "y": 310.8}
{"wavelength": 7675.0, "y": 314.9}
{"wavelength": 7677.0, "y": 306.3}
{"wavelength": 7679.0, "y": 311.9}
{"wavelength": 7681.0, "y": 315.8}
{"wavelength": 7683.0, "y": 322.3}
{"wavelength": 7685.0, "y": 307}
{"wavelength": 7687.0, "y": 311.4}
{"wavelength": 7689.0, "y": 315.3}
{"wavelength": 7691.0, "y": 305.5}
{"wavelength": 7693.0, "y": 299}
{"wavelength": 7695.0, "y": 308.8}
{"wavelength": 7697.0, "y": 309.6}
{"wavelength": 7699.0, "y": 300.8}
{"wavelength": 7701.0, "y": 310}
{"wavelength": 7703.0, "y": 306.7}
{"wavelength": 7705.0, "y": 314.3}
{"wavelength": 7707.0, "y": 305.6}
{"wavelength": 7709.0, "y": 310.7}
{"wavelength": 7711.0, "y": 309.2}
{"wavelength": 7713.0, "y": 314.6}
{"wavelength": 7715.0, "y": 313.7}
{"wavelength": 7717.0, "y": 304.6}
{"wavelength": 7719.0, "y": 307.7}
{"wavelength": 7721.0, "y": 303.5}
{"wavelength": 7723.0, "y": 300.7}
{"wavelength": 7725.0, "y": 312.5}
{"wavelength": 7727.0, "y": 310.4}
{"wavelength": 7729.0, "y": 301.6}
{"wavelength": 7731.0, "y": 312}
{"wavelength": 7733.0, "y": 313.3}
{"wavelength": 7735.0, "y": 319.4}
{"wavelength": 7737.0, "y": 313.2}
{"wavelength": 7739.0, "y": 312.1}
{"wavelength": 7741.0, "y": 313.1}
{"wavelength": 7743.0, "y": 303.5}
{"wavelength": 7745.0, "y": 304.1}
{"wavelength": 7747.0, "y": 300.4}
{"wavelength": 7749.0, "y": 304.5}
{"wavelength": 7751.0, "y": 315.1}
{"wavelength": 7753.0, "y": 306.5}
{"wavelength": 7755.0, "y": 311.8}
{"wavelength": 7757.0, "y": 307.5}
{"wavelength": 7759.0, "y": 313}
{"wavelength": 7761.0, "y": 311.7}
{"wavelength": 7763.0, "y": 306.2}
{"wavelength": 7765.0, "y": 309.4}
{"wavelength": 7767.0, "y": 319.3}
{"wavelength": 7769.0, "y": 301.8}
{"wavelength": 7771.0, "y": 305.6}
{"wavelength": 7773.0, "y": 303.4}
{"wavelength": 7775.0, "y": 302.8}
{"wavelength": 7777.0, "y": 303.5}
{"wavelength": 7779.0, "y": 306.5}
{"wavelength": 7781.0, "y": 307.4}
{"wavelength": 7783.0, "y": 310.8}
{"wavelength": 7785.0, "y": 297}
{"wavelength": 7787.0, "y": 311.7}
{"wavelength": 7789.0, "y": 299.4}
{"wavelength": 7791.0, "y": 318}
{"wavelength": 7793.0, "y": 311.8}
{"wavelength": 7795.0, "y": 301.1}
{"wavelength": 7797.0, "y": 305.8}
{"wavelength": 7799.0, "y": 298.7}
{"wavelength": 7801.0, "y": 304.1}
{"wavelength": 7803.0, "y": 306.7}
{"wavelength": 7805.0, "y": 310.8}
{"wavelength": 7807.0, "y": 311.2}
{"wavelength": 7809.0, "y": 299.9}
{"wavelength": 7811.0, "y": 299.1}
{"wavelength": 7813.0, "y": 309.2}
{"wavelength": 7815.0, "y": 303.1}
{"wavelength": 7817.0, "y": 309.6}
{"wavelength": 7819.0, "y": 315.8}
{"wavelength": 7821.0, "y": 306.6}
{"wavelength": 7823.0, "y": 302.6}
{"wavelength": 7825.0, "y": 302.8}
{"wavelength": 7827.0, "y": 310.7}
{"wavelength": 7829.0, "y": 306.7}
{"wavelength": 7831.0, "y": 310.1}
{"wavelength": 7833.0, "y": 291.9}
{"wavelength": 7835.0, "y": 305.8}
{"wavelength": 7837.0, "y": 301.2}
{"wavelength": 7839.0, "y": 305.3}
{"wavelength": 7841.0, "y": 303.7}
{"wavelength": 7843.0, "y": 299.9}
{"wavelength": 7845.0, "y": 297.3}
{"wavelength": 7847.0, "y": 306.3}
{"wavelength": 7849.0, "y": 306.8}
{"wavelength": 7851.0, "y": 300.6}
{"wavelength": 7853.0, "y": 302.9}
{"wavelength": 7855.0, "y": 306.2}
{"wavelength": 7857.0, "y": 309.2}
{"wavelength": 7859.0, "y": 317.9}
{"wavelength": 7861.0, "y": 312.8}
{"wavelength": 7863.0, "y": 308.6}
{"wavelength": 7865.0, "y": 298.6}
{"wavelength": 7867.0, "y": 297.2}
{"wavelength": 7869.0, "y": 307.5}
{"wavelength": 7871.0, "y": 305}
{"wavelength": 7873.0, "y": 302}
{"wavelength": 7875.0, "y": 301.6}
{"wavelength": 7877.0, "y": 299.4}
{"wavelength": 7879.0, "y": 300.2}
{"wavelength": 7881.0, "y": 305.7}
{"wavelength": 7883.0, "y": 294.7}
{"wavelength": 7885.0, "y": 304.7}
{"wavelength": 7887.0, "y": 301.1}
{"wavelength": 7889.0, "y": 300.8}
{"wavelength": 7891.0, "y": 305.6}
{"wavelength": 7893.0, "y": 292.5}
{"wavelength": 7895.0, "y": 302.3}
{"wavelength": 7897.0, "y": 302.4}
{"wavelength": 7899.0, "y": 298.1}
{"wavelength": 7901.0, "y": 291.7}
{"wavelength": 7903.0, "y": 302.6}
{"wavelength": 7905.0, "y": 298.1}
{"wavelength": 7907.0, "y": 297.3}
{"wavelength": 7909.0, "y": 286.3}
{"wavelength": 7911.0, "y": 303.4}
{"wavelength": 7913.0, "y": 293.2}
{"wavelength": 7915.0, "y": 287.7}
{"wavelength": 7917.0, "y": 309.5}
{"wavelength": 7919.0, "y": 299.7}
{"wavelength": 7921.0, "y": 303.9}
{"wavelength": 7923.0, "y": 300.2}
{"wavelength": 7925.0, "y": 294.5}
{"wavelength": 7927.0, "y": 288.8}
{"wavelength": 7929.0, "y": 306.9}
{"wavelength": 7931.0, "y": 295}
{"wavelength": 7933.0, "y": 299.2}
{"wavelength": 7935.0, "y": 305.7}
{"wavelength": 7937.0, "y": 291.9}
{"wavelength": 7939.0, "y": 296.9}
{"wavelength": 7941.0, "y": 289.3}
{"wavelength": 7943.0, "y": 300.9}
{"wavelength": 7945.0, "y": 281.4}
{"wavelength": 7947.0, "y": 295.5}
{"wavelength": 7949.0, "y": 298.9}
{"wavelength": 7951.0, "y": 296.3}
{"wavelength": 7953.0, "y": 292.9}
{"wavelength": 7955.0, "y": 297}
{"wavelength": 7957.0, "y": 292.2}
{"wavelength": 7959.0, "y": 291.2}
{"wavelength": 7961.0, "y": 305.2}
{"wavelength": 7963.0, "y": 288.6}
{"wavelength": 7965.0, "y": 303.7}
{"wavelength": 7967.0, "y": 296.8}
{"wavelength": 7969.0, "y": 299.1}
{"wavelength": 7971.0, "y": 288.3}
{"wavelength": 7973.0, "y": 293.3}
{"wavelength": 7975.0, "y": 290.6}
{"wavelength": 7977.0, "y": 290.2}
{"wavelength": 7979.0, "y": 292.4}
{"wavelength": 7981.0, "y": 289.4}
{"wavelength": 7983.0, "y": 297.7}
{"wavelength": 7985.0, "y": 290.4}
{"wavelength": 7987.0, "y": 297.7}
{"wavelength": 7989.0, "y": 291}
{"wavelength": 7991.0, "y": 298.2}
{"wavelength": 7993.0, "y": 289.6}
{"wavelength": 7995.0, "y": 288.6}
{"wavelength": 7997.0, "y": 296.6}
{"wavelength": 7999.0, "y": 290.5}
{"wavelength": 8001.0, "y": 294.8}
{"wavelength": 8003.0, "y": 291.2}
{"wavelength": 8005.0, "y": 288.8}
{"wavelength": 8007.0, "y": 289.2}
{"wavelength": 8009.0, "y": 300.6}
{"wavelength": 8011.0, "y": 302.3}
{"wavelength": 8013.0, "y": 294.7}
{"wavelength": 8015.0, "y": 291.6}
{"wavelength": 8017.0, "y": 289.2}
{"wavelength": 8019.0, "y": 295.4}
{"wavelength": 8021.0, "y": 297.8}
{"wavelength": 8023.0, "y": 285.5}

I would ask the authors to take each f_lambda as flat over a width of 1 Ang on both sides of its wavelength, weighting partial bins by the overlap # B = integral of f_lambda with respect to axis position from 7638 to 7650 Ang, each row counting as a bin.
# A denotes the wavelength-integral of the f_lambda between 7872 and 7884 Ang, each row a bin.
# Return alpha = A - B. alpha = -160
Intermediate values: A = 3607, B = 3767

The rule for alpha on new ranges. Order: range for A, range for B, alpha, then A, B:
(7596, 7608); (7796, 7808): 358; 4033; 3675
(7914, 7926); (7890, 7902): 6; 3591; 3585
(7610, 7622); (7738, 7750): 122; 3797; 3675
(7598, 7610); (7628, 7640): 140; 3981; 3841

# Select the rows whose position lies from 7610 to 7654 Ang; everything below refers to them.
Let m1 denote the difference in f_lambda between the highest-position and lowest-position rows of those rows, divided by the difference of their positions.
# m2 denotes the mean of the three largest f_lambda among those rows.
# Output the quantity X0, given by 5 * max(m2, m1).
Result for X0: 1613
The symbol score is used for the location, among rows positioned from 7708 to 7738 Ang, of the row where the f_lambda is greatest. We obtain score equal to 7735.0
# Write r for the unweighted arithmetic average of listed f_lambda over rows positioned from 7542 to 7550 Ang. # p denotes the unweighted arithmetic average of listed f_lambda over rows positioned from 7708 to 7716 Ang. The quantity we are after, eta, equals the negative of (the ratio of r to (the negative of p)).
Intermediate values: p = 312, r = 322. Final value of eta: 1.03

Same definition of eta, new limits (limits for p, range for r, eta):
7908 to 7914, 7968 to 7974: 1.00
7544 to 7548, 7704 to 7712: 0.97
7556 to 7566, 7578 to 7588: 1.00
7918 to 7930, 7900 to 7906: 0.99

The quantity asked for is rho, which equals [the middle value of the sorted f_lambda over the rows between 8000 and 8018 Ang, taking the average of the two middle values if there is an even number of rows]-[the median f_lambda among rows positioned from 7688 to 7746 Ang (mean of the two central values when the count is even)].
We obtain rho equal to -18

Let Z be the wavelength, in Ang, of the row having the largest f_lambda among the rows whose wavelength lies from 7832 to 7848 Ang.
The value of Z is 7847.0 Ang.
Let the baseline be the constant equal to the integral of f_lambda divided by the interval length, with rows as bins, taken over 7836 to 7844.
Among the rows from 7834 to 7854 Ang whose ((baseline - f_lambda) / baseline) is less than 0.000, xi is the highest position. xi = 7853.0 Ang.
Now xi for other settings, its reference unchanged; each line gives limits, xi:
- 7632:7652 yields 7651.0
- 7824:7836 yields 7835.0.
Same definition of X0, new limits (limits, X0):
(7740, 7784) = 1579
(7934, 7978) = 1524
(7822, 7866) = 1569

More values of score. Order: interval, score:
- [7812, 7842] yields 7819.0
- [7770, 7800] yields 7791.0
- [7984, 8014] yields 8011.0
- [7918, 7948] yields 7929.0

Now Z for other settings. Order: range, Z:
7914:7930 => 7917.0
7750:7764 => 7751.0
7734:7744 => 7735.0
